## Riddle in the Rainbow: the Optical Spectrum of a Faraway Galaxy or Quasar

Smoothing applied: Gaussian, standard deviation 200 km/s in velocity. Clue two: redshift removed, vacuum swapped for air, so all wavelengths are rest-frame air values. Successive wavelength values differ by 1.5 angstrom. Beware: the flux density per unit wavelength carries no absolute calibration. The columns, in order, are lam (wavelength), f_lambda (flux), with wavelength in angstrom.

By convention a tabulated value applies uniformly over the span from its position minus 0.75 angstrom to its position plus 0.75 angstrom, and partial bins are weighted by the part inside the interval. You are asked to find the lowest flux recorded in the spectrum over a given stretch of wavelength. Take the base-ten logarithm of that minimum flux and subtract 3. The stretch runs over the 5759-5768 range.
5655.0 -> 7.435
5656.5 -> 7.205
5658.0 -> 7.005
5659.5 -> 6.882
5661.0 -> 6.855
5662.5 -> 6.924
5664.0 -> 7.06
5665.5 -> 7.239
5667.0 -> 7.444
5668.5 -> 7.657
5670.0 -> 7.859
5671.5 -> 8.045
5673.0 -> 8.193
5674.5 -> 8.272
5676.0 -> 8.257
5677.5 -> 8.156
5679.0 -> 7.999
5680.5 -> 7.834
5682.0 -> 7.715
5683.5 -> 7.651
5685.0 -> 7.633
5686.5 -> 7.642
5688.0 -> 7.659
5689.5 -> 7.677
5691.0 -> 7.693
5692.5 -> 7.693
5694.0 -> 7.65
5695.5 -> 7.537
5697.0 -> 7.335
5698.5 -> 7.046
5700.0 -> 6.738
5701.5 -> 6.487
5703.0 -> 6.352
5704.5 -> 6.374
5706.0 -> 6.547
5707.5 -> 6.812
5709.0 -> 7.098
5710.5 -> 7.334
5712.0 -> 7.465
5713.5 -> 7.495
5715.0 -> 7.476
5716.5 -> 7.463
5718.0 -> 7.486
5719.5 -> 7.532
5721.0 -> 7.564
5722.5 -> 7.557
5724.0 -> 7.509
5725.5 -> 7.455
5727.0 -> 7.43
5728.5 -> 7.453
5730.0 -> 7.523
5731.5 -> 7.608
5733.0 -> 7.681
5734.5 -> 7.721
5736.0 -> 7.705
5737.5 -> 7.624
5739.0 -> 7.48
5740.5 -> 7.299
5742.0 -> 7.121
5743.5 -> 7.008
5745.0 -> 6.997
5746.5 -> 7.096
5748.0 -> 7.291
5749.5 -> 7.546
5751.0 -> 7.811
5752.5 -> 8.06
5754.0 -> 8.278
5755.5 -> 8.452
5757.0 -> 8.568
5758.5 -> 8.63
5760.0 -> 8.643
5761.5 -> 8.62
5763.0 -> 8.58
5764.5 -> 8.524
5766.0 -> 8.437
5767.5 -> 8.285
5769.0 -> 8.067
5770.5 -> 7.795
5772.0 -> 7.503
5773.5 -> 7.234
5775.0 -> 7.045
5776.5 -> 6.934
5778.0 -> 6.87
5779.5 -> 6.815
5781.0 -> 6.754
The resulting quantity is -2.08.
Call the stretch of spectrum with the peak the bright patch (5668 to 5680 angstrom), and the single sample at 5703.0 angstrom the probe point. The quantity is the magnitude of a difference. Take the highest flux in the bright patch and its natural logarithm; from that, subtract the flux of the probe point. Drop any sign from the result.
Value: 4.2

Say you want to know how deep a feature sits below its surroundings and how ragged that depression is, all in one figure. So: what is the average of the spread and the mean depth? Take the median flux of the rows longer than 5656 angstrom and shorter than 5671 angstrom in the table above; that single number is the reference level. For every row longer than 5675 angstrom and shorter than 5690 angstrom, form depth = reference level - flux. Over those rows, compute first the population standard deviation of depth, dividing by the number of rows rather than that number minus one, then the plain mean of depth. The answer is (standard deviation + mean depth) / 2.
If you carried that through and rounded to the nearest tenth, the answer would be -0.2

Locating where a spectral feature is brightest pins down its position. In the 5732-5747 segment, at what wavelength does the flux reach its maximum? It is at 5734.5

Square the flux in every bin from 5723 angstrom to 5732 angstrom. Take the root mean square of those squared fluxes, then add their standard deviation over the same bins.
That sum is 57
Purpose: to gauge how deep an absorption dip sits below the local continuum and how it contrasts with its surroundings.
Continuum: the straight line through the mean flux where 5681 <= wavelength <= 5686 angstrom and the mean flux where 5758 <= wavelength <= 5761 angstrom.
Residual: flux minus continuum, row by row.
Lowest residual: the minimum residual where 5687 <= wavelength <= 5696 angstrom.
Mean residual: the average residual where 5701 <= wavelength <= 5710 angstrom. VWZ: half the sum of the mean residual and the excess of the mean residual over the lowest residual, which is -1.2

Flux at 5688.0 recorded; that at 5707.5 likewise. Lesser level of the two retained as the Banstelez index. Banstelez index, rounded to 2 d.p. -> 6.81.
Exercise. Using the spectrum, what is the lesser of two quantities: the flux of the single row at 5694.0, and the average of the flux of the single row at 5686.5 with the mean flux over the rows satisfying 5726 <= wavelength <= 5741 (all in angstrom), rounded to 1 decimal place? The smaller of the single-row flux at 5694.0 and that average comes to 7.6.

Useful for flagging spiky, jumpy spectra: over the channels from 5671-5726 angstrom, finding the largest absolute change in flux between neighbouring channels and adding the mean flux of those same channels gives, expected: 7.8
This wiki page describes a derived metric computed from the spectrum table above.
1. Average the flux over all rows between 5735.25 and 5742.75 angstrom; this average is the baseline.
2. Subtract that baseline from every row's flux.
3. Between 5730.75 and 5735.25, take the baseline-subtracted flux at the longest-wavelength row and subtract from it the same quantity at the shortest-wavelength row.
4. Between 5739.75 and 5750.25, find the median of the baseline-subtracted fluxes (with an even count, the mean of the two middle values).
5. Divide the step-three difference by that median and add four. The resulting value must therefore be 3.7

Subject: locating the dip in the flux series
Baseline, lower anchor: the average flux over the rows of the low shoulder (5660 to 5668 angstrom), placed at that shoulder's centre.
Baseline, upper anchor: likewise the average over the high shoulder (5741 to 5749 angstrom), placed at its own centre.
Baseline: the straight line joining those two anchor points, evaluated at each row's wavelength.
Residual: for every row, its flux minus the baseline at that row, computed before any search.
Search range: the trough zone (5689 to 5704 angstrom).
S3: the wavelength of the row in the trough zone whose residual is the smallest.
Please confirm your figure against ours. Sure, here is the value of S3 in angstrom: 5703.0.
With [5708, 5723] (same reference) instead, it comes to 5709.0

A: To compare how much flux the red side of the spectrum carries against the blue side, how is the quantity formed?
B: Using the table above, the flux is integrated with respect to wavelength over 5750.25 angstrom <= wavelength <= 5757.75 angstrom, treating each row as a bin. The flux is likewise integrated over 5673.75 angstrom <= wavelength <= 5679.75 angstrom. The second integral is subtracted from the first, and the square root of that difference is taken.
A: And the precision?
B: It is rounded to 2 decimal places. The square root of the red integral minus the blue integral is 3.57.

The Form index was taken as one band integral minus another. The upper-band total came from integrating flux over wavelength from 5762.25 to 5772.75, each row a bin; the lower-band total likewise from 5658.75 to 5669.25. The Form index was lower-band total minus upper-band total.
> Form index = -11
